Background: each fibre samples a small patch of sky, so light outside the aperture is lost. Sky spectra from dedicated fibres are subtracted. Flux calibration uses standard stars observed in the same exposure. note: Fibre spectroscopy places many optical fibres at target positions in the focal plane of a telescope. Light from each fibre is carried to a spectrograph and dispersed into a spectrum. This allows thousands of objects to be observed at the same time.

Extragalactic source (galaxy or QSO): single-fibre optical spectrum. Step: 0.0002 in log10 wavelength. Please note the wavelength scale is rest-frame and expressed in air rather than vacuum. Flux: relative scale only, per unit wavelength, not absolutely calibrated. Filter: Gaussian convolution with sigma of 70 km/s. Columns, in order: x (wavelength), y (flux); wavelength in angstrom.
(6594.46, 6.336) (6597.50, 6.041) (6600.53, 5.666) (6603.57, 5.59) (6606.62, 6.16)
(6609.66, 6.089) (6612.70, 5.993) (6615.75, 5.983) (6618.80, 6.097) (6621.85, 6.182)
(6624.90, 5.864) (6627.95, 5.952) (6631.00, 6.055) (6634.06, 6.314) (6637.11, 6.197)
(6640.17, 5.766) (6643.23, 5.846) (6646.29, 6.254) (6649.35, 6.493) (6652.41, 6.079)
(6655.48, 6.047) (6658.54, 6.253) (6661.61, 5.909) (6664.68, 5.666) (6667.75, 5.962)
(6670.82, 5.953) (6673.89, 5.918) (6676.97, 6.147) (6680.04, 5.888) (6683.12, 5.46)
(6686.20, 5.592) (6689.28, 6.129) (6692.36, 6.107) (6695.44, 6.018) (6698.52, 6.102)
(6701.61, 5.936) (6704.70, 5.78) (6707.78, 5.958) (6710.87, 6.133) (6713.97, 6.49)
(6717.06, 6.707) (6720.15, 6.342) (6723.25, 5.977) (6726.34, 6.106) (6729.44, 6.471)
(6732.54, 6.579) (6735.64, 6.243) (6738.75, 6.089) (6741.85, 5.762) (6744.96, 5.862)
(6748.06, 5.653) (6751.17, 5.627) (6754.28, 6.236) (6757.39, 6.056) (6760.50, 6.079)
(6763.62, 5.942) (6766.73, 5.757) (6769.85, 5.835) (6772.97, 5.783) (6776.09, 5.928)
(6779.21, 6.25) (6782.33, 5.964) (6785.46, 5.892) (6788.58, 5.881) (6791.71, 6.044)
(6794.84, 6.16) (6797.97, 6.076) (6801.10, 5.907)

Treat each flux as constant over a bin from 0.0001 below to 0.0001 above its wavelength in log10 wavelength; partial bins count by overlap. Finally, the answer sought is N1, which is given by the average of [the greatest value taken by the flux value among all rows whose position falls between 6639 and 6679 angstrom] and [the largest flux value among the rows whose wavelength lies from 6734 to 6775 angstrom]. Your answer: 6.37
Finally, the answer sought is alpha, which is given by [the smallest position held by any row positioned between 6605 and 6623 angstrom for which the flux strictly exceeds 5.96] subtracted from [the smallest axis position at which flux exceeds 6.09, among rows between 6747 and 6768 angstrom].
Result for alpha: 147.7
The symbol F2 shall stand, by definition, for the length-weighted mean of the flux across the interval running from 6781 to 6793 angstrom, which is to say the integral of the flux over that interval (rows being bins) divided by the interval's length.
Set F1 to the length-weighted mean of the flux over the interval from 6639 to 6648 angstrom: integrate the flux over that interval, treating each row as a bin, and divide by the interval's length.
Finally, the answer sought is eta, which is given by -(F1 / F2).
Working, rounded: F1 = 5.97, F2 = 5.94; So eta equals -1.006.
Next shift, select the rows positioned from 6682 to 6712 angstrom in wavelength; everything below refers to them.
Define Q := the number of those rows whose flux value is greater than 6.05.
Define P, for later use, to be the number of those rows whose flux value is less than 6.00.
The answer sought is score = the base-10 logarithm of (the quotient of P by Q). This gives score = 0.10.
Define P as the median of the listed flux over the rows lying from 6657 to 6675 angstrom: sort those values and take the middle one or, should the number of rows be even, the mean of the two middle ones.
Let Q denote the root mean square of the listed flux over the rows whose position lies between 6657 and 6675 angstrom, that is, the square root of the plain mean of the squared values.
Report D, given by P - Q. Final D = -0.01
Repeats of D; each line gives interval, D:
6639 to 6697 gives -0.02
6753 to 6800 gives -0.03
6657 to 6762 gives 0.00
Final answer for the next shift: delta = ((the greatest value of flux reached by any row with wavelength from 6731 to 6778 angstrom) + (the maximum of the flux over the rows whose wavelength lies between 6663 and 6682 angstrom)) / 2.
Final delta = 6.36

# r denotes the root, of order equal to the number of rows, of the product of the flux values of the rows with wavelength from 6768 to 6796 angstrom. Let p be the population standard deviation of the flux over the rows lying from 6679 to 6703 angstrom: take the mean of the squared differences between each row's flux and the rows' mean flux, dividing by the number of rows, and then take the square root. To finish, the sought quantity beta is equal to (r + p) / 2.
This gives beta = 3.102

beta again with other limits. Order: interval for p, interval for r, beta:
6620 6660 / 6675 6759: 3.123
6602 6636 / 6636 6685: 3.083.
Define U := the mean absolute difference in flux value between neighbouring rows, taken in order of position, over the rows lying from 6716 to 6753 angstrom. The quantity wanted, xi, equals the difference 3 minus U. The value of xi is 2.77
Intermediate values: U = 0.226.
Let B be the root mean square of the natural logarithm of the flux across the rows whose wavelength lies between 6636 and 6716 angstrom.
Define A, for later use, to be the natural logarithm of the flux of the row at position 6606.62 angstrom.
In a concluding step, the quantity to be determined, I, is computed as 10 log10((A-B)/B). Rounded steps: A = 1.82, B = 1.79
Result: -18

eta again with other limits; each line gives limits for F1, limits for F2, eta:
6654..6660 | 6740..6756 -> -1.054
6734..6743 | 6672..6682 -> -1.014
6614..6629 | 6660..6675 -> -1.023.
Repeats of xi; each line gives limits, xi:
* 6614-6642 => 2.81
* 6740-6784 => 2.82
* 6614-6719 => 2.79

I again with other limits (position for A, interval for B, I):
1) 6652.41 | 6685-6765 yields -33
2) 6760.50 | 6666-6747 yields -28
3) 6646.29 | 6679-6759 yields -17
